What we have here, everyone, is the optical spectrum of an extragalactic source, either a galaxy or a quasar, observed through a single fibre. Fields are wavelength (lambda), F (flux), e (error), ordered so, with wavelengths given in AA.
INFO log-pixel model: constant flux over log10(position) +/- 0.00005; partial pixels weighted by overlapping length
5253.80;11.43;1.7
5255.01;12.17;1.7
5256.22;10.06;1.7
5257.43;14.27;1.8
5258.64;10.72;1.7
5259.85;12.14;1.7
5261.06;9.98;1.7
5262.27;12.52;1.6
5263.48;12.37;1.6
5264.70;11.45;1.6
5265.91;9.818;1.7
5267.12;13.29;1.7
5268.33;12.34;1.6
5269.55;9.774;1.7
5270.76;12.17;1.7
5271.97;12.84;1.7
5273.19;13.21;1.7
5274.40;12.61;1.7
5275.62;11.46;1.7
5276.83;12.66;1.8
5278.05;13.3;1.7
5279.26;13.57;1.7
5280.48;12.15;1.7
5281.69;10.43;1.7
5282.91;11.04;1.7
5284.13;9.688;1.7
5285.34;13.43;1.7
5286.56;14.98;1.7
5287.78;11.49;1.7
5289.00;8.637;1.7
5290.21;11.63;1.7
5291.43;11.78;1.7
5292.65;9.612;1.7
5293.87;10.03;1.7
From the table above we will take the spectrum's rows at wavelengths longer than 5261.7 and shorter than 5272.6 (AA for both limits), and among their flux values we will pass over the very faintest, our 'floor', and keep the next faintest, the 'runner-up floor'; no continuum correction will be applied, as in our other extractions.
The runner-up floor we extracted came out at 9.818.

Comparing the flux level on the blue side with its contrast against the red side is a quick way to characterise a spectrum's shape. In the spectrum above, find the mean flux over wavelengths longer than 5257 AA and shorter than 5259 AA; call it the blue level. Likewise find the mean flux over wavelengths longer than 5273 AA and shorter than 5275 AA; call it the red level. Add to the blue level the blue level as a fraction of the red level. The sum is 13.5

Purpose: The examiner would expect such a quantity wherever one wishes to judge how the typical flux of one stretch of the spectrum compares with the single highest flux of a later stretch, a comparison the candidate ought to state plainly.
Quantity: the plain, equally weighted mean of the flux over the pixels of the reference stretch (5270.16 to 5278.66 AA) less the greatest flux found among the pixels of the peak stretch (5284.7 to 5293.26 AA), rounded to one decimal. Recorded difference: -2.4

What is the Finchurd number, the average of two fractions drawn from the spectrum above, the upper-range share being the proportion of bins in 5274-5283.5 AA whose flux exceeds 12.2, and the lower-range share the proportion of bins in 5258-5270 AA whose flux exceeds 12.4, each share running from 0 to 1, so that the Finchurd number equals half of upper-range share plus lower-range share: 0.35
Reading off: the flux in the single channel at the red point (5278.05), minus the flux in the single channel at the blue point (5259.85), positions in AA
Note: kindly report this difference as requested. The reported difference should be 1.2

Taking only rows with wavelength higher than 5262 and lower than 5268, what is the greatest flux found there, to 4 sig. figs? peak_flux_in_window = 13.29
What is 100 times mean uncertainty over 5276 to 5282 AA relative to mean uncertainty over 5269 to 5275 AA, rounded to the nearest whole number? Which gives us 101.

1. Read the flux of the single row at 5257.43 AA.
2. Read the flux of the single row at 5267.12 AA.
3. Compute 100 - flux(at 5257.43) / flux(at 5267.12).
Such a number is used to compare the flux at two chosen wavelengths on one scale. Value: 98.93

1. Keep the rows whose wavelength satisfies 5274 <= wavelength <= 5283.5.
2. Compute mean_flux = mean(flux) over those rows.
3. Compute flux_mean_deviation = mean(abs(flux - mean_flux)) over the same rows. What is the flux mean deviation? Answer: 0.88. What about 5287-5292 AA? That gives 1.12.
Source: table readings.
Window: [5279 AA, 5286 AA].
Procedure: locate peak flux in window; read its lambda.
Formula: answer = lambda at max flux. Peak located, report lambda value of 5279.26 AA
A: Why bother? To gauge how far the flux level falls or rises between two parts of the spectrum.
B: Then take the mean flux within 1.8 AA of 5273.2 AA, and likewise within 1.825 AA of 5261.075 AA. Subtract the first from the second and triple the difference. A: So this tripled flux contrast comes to -4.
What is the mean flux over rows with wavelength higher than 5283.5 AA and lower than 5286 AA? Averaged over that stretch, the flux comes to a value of 11.6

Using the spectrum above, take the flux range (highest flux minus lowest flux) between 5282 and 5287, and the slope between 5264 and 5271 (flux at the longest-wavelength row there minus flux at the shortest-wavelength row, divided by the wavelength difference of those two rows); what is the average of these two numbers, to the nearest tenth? 2.7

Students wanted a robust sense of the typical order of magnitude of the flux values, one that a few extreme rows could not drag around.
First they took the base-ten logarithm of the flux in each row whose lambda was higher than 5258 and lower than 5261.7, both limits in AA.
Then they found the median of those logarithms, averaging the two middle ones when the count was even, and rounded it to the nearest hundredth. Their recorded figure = 1.03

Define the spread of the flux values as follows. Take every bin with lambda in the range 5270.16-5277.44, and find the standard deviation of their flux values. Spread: 0.6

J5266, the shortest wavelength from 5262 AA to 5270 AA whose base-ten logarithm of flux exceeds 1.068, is 5262.27 AA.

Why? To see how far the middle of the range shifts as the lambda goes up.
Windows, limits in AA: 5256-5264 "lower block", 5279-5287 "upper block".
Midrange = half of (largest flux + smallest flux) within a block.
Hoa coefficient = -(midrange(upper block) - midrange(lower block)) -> -0.21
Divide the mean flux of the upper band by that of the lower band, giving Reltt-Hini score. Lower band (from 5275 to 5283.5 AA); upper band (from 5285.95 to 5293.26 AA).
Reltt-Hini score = 0.94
